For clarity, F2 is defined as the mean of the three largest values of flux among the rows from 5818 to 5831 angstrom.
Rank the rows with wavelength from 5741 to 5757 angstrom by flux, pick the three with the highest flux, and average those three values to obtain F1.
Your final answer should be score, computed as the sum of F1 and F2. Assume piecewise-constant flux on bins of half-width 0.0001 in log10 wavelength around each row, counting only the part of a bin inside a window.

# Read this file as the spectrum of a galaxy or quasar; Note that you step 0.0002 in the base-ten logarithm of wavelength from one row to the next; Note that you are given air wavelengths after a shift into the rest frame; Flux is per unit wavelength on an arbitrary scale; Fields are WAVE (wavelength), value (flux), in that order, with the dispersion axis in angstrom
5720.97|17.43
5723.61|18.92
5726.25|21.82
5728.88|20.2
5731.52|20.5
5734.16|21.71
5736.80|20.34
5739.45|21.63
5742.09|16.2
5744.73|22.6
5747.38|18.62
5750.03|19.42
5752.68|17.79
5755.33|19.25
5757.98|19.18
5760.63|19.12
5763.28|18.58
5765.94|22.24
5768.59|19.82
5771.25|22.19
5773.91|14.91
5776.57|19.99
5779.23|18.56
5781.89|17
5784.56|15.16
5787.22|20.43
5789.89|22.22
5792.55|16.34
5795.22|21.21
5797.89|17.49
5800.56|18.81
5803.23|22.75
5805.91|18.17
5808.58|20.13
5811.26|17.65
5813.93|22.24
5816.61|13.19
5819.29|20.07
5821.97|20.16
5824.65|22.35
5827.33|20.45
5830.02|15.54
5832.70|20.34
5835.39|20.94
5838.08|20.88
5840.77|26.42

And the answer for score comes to 41.4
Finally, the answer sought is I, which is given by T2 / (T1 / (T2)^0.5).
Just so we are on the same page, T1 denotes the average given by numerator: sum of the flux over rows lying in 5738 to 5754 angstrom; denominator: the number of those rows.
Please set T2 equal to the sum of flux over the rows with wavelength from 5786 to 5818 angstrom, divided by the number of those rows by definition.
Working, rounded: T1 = 19.4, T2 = 19.2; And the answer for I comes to 4.35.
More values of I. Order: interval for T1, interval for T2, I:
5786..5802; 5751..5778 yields 4.37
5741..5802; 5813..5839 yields 4.57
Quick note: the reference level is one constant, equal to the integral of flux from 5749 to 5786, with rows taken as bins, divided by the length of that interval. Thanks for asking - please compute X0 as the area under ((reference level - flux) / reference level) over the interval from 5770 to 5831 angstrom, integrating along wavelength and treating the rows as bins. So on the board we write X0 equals -0.70 angstrom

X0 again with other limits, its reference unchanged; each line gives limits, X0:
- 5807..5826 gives -0.59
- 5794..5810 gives -0.80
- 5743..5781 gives -1.18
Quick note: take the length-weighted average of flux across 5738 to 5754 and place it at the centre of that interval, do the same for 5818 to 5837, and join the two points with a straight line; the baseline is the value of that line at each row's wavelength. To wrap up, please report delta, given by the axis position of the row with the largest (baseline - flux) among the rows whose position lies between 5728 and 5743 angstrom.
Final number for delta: 5742.09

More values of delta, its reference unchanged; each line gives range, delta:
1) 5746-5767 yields 5752.68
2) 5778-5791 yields 5784.56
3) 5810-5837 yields 5816.61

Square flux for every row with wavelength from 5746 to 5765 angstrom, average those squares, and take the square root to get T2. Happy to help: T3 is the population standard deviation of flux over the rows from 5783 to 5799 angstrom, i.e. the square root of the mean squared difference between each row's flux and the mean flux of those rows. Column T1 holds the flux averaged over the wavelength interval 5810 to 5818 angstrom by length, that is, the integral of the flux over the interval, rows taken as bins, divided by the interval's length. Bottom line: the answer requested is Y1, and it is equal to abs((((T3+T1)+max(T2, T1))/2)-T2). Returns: 0.74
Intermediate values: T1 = 17.7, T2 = 18.9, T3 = 2.62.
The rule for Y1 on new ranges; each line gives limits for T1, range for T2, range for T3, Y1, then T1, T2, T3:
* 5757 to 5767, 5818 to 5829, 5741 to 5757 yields 0.45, 19.7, 20.8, 1.94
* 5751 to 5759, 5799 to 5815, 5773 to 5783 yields 0.29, 18.8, 20.1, 1.89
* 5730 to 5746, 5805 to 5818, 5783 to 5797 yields 3.36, 20.5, 18.5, 2.80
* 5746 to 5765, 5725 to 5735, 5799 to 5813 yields 0.16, 18.9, 21.1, 1.82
